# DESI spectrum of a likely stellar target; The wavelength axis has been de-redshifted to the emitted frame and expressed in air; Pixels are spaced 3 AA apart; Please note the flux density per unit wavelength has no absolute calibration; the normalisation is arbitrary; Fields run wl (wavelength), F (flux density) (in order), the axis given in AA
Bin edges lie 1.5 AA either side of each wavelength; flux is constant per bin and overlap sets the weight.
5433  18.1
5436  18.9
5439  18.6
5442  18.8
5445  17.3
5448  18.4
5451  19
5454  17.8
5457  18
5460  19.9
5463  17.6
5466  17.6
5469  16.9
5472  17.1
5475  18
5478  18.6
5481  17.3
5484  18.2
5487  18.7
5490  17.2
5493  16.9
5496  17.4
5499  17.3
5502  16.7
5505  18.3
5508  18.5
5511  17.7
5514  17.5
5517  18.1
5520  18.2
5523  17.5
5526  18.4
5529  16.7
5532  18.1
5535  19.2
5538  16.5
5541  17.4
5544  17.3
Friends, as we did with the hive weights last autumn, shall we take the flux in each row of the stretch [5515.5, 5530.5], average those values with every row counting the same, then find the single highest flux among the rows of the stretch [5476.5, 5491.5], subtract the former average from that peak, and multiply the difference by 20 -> 18.4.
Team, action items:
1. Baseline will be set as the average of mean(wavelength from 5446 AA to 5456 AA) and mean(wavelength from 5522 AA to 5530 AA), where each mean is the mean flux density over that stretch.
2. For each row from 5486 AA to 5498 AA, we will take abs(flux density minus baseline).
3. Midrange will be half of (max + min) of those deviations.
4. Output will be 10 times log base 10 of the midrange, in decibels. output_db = -0.9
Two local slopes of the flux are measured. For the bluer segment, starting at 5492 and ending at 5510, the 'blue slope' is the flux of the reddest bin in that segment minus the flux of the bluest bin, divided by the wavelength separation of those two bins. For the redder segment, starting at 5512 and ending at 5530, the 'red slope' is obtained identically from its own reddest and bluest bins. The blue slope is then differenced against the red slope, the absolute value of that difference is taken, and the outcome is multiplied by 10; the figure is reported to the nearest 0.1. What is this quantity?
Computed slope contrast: 1.6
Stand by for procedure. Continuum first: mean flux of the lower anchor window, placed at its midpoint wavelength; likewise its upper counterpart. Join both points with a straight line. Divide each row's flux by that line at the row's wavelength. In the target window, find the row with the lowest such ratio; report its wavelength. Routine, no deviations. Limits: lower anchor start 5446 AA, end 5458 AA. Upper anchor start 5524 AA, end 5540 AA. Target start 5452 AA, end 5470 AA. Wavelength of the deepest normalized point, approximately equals 5469 AA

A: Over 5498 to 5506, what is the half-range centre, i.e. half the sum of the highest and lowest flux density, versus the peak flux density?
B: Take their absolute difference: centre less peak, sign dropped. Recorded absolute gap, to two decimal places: 0.80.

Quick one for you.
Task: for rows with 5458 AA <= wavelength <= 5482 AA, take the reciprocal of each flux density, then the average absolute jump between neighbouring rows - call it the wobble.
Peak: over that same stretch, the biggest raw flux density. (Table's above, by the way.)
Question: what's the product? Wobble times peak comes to 0.052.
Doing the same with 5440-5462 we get 0.064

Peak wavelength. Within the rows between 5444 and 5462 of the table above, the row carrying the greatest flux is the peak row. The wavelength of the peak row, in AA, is 5460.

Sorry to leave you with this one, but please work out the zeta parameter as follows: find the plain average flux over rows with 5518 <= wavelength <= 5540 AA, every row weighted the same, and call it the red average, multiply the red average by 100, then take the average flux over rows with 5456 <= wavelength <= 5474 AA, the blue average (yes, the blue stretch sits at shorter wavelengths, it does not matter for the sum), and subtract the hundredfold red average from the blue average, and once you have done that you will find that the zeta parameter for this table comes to -1762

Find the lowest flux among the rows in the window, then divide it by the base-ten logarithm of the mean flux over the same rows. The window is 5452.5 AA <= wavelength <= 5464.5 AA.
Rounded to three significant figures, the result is 13.9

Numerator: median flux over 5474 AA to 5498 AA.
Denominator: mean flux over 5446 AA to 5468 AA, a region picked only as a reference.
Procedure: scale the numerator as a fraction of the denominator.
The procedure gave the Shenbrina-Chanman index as 0.97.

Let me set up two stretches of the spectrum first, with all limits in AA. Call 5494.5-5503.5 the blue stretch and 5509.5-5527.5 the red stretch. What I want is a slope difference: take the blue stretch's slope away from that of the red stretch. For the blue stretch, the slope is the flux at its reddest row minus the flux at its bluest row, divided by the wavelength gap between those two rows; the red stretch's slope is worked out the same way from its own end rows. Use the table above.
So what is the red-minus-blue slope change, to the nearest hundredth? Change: 0.16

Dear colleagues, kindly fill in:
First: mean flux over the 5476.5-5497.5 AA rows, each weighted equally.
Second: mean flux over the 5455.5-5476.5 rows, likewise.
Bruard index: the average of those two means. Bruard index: 17.8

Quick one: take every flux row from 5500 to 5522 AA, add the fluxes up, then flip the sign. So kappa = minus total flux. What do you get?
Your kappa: -125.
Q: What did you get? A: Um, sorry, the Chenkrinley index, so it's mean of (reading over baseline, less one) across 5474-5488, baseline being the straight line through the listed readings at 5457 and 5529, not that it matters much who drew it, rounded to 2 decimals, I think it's 0.03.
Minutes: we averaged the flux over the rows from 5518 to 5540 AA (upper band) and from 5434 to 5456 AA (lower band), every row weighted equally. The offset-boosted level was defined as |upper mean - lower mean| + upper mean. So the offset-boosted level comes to 18.4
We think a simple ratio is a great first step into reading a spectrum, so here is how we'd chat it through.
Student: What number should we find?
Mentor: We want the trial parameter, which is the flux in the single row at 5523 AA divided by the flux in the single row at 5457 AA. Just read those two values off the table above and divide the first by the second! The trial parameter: 0.97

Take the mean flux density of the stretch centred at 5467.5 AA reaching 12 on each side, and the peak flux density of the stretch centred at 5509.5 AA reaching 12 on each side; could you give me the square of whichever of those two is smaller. 323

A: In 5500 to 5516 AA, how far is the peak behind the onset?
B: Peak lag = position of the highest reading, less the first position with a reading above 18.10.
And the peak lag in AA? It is 3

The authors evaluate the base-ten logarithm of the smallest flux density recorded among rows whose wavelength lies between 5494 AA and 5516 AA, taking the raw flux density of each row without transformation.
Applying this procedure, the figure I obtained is 1.22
